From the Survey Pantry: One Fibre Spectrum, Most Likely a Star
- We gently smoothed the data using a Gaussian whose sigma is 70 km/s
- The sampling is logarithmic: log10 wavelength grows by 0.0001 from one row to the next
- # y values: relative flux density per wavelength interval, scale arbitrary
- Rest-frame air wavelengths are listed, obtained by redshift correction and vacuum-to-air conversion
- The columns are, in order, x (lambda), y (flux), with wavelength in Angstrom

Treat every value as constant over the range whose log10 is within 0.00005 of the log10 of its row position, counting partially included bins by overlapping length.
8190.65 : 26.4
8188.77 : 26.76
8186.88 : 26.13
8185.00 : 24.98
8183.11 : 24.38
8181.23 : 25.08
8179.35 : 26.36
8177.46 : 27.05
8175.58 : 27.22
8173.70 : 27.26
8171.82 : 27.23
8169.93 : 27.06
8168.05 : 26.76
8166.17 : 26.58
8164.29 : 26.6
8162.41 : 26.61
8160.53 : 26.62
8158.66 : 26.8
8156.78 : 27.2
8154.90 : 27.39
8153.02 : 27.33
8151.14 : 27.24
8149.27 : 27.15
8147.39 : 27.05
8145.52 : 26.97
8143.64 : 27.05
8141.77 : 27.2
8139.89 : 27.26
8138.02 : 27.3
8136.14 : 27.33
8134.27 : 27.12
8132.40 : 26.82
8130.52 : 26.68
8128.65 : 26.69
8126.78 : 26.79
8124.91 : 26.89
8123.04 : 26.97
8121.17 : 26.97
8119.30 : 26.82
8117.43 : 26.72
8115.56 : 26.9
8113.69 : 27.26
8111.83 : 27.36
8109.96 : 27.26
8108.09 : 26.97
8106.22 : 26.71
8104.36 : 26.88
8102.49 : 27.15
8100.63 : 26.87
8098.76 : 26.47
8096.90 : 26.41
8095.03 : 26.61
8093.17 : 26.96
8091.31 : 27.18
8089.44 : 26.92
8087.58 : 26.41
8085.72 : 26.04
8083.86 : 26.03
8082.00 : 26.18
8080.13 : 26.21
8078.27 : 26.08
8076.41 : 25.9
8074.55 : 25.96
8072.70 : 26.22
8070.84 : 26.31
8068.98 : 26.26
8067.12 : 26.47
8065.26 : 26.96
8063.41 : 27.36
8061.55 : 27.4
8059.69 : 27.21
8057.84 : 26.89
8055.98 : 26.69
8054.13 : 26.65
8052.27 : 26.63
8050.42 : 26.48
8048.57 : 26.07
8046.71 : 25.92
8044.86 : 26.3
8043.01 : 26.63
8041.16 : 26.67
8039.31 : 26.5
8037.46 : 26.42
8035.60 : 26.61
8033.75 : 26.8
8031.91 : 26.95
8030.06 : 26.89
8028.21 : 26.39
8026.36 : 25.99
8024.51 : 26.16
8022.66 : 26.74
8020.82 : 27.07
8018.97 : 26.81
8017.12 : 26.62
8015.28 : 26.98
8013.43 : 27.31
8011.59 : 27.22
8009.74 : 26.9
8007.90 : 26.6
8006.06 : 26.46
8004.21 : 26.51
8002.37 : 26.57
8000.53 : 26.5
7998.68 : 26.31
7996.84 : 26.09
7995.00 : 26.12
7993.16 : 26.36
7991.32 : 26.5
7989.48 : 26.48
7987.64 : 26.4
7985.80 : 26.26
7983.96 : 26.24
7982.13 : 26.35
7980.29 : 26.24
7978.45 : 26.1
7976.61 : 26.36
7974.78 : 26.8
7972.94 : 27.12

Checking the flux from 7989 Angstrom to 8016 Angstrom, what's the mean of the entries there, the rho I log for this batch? 26.6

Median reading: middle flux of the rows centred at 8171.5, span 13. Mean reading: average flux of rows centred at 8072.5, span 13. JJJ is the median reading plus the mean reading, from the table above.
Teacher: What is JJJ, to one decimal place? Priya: 53.2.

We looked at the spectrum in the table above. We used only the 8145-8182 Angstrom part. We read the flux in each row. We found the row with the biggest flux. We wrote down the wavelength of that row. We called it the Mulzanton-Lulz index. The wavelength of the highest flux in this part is 8154.90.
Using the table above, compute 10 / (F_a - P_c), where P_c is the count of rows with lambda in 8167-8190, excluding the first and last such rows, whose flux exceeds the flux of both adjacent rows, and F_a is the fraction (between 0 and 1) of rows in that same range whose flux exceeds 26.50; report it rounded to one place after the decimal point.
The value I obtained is -24.0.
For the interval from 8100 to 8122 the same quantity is -10.0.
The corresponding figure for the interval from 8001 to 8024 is -9.2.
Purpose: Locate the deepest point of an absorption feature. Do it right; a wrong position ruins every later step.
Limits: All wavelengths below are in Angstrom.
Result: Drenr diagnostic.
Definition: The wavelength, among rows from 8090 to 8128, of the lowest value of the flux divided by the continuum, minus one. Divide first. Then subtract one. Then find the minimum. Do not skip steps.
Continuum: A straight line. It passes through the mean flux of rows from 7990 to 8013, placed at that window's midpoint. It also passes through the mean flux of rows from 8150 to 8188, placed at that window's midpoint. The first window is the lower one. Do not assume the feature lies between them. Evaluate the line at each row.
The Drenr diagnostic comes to 8096.90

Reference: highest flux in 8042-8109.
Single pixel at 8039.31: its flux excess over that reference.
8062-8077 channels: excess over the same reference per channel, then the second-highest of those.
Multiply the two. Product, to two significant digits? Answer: 0.40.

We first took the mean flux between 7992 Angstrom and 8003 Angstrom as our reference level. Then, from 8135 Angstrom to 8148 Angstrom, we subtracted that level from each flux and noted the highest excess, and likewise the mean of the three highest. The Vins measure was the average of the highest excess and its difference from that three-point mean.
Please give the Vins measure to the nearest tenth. 0.5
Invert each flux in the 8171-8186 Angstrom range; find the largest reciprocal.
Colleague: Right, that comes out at 0.0410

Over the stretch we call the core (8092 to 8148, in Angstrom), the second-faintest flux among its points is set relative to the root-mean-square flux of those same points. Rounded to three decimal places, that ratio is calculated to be 0.982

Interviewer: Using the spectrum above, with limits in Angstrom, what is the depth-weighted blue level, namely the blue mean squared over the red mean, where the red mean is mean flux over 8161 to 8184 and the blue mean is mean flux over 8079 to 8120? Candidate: 27.0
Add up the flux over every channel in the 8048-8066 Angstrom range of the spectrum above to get 268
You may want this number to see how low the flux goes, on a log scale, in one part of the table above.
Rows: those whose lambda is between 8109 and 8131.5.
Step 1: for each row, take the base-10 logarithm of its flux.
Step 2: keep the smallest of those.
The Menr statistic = 1.43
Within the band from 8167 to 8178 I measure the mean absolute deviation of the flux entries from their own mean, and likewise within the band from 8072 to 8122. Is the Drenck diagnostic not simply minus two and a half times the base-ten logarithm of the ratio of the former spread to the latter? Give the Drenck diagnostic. 1.1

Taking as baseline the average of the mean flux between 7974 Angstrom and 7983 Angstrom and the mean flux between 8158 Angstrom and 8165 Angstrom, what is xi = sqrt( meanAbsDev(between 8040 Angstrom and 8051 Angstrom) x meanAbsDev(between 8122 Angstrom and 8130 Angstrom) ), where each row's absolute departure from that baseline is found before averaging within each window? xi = 0.29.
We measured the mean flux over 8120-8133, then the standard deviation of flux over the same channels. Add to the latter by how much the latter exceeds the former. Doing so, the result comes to -26.6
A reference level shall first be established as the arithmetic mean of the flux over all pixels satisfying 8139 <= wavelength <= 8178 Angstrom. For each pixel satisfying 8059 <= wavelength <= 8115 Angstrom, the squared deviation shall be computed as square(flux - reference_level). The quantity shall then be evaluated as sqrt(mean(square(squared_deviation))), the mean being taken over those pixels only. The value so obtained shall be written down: 0.53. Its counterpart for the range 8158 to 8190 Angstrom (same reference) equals 2.20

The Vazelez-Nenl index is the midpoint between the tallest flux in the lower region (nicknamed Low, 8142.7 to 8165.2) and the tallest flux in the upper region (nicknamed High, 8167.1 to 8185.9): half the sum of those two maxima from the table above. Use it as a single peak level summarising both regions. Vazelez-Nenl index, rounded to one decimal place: 27.3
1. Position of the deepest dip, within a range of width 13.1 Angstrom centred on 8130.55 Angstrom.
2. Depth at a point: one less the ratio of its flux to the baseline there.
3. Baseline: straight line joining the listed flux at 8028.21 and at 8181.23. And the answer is 8128.65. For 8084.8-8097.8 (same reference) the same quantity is 8085.72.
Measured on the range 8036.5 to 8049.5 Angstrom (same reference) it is 8046.71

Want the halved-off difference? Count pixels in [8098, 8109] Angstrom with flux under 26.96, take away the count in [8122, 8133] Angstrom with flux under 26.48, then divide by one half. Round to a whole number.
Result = 8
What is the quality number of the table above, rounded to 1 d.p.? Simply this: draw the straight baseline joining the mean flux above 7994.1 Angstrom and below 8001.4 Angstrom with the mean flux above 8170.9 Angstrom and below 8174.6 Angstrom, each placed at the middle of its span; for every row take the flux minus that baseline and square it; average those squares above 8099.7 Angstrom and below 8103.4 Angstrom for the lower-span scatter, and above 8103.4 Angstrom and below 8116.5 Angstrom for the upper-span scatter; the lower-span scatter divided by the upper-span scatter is 0.6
